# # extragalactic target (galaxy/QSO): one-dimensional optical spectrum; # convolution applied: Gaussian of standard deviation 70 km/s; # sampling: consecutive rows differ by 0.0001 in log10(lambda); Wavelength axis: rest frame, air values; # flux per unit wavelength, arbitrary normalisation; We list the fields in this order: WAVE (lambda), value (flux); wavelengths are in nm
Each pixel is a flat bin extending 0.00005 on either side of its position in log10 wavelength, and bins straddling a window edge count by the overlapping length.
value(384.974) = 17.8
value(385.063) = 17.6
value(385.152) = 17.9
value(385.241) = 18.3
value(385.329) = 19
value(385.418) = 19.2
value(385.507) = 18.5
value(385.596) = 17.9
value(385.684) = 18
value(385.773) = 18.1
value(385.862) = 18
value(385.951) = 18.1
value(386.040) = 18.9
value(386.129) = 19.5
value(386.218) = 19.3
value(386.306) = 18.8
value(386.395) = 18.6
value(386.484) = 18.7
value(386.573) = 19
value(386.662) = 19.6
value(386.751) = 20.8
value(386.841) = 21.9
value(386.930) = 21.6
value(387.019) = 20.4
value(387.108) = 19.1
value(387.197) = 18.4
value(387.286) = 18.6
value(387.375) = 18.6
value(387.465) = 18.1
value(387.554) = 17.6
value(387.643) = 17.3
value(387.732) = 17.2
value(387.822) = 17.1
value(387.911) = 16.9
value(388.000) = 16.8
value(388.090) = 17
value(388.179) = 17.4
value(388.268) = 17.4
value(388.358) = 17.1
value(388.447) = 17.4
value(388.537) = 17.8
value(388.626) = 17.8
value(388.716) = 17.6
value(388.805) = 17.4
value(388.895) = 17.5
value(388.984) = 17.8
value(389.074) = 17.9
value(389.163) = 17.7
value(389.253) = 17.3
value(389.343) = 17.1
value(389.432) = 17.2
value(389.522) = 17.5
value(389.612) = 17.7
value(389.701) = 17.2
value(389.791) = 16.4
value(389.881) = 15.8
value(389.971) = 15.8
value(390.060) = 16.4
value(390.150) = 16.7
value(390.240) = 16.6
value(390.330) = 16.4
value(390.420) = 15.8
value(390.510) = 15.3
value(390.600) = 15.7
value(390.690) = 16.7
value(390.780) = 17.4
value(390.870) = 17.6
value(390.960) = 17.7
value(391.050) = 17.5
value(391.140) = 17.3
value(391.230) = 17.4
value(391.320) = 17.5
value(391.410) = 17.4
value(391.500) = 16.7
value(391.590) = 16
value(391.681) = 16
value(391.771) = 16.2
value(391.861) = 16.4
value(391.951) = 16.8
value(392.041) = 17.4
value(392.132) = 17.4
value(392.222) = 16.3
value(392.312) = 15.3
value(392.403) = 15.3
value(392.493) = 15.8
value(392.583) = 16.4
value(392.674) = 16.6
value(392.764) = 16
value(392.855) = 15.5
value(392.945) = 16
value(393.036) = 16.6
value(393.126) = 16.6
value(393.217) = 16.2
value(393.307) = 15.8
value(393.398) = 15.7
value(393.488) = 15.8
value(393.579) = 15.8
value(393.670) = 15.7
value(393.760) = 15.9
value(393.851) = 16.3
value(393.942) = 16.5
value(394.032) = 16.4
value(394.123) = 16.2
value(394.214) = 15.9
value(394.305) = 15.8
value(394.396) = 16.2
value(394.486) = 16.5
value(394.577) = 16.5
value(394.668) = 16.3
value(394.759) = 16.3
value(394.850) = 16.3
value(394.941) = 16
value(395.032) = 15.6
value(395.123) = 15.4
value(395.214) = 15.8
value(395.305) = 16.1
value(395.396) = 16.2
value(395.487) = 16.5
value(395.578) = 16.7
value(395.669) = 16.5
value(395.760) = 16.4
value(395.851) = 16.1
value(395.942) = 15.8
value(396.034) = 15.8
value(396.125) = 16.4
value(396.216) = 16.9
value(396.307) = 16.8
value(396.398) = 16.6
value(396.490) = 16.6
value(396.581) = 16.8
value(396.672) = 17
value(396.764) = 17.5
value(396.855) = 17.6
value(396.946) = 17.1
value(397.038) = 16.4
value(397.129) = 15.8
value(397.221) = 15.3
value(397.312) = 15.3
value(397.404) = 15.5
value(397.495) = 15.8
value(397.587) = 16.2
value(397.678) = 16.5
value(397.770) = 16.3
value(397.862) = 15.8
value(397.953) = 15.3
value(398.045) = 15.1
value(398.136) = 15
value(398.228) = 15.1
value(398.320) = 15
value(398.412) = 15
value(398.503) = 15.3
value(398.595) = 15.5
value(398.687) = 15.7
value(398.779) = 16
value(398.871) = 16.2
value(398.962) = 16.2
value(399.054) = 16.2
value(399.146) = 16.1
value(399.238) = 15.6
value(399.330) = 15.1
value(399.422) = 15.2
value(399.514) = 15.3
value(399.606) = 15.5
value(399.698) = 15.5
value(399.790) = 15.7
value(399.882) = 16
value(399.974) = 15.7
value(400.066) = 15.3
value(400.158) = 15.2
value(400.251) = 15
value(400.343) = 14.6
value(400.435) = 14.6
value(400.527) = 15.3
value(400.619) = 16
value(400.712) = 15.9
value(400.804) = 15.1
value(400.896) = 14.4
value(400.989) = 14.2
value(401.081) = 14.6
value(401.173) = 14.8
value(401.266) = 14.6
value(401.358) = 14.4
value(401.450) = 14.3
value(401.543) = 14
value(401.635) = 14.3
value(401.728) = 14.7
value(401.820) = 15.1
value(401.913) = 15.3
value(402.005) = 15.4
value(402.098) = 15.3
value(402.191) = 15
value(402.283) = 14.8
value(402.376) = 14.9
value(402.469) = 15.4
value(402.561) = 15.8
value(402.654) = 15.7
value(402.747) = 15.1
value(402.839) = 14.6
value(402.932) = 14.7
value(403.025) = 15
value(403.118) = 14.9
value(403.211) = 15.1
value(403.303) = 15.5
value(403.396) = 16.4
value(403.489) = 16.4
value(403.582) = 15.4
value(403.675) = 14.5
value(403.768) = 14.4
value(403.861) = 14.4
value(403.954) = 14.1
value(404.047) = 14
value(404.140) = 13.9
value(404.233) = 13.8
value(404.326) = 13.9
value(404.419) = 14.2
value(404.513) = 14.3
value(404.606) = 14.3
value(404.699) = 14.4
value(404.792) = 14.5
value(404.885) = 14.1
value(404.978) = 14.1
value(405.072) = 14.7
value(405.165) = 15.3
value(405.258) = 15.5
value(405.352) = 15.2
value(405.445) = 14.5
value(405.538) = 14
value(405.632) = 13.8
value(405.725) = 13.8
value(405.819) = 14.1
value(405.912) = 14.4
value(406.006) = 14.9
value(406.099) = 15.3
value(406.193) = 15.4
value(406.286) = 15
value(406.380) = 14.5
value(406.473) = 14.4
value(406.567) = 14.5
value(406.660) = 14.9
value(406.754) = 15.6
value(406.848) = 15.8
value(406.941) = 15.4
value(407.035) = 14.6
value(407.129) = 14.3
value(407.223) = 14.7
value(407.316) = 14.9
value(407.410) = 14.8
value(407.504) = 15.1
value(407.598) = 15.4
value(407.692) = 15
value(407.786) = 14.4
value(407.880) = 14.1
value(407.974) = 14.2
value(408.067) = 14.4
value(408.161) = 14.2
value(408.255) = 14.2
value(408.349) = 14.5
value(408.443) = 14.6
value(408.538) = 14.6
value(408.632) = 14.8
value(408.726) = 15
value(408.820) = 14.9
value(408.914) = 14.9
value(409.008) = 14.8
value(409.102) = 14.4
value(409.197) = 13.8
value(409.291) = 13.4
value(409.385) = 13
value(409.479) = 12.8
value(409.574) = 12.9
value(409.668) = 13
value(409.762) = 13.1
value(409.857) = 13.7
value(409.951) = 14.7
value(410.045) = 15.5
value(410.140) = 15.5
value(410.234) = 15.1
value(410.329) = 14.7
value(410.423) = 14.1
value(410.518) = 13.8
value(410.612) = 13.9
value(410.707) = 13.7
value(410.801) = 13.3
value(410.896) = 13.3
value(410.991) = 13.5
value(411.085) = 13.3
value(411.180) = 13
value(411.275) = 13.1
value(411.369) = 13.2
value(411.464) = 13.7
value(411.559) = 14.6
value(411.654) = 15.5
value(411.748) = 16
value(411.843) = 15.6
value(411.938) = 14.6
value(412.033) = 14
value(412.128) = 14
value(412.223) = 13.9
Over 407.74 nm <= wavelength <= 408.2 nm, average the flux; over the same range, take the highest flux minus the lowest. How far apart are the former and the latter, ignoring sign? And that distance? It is 14.0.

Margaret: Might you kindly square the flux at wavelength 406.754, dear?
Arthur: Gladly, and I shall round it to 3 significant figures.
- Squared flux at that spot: 243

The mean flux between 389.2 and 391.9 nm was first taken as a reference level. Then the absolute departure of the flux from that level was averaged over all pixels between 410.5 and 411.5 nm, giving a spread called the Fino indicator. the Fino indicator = 3.3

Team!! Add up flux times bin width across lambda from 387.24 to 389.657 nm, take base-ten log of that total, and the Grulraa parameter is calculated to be 1.63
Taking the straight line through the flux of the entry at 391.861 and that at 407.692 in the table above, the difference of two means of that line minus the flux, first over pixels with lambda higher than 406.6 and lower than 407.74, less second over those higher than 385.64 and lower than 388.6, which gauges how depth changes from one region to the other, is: 1.6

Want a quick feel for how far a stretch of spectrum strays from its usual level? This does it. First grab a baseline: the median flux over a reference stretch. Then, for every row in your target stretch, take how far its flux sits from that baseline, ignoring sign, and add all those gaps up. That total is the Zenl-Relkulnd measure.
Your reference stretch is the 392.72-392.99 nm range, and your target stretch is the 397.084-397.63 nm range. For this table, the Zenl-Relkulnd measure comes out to 2.5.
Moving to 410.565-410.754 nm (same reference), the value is 4.4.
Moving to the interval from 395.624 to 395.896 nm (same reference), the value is 1.0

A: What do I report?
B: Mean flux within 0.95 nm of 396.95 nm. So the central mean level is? 16.4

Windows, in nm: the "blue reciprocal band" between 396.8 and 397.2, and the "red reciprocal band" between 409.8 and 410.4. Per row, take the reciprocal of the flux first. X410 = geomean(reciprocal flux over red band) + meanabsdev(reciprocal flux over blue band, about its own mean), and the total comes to 0.0696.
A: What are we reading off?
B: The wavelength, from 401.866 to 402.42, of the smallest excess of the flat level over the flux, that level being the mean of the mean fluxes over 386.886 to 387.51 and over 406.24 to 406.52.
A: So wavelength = 402.005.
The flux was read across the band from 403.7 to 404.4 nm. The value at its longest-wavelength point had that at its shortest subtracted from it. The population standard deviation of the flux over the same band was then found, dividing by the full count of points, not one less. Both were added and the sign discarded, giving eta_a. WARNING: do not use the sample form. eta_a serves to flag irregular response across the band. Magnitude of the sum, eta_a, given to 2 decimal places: 0.28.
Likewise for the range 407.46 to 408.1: 0.23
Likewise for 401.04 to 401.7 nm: 0.06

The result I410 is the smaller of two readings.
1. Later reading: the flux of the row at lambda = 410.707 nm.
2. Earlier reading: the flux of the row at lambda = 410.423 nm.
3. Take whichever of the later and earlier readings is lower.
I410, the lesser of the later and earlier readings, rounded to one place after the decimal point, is 13.7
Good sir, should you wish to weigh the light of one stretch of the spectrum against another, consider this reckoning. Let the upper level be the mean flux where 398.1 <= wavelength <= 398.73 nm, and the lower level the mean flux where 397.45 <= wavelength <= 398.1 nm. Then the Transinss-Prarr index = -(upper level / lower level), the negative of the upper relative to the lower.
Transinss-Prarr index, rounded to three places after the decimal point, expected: -0.960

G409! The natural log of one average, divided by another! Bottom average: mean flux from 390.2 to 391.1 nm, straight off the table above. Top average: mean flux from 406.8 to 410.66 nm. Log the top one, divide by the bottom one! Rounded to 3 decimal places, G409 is 0.160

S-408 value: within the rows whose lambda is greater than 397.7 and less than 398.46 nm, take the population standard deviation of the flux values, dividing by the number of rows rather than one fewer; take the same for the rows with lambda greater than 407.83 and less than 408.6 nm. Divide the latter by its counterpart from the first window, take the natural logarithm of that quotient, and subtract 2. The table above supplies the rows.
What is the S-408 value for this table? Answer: -2.9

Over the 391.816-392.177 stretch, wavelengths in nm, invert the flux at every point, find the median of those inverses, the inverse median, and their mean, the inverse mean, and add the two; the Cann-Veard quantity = 0.1174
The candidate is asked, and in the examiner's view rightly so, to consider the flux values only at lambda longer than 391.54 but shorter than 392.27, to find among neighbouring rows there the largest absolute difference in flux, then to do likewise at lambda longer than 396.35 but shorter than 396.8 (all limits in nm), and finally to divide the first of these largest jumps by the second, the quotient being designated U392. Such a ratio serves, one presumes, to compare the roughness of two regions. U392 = 2.2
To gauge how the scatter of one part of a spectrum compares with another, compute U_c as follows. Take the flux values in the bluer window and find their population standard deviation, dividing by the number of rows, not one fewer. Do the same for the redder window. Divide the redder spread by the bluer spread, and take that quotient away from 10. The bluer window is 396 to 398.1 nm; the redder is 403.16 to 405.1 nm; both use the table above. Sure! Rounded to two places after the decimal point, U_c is 8.96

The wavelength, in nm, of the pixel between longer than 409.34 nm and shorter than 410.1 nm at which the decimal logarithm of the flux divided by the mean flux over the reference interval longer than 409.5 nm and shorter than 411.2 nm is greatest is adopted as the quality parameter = 410.045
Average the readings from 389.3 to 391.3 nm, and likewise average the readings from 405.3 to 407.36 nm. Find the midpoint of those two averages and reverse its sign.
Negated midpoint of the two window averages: -15.8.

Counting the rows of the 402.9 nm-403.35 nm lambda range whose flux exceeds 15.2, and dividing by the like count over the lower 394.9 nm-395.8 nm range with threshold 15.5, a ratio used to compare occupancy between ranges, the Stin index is 0.1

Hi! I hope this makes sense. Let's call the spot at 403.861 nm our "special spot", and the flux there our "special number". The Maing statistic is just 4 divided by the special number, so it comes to 0.278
